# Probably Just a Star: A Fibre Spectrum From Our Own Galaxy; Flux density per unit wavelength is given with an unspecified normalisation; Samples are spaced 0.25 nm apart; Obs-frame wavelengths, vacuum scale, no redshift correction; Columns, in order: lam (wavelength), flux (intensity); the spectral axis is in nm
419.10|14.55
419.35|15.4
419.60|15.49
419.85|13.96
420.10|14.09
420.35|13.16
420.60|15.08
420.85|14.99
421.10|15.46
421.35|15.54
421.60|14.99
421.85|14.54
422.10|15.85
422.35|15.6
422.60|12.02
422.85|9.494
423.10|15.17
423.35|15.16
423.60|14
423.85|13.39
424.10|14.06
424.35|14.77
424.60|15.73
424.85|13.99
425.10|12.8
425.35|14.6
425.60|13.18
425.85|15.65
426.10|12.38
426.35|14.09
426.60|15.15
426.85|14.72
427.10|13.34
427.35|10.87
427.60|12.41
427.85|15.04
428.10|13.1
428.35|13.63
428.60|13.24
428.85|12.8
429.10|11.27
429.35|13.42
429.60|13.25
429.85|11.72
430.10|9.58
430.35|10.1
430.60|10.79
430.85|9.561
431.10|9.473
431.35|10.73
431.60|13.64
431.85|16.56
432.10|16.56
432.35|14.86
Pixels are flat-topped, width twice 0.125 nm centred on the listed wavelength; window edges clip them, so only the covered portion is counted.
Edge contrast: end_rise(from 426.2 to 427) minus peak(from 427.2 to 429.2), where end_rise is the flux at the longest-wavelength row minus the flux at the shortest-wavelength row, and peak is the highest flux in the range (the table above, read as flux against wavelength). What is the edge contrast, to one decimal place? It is -14.4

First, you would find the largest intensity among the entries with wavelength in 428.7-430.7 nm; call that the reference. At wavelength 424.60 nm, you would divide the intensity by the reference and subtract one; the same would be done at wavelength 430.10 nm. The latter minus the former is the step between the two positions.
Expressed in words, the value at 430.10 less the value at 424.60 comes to -0.5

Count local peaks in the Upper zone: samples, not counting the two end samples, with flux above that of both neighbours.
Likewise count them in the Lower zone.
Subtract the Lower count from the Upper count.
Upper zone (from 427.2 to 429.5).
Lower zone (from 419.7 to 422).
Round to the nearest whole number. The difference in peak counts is -1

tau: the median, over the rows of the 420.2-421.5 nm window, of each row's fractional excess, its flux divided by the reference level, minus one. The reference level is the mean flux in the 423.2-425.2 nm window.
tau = 0.06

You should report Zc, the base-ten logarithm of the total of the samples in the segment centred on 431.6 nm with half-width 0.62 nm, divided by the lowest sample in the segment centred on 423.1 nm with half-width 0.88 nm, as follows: 0.85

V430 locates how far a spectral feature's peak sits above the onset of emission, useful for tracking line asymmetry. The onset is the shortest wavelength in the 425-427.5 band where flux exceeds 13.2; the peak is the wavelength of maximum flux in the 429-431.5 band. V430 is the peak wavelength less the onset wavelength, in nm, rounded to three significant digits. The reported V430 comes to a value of 4.00 nm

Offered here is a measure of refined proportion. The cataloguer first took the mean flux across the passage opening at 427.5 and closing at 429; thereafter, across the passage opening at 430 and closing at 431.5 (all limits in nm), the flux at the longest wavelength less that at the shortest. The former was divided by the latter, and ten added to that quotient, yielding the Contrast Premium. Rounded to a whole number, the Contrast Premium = 22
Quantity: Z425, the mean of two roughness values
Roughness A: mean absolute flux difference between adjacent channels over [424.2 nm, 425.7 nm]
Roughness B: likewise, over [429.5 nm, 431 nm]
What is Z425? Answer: 1.3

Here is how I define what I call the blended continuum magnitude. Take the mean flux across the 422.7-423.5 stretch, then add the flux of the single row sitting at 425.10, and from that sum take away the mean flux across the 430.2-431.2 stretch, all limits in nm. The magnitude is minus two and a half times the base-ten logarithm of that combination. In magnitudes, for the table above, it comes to -3.02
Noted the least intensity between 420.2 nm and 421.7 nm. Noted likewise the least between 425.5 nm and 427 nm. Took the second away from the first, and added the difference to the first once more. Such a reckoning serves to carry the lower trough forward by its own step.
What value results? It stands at 14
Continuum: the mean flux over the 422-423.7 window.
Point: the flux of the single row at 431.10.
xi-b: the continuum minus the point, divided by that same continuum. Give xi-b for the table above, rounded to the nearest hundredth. 0.32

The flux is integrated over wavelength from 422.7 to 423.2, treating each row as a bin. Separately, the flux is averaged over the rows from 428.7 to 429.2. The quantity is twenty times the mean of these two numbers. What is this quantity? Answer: 182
